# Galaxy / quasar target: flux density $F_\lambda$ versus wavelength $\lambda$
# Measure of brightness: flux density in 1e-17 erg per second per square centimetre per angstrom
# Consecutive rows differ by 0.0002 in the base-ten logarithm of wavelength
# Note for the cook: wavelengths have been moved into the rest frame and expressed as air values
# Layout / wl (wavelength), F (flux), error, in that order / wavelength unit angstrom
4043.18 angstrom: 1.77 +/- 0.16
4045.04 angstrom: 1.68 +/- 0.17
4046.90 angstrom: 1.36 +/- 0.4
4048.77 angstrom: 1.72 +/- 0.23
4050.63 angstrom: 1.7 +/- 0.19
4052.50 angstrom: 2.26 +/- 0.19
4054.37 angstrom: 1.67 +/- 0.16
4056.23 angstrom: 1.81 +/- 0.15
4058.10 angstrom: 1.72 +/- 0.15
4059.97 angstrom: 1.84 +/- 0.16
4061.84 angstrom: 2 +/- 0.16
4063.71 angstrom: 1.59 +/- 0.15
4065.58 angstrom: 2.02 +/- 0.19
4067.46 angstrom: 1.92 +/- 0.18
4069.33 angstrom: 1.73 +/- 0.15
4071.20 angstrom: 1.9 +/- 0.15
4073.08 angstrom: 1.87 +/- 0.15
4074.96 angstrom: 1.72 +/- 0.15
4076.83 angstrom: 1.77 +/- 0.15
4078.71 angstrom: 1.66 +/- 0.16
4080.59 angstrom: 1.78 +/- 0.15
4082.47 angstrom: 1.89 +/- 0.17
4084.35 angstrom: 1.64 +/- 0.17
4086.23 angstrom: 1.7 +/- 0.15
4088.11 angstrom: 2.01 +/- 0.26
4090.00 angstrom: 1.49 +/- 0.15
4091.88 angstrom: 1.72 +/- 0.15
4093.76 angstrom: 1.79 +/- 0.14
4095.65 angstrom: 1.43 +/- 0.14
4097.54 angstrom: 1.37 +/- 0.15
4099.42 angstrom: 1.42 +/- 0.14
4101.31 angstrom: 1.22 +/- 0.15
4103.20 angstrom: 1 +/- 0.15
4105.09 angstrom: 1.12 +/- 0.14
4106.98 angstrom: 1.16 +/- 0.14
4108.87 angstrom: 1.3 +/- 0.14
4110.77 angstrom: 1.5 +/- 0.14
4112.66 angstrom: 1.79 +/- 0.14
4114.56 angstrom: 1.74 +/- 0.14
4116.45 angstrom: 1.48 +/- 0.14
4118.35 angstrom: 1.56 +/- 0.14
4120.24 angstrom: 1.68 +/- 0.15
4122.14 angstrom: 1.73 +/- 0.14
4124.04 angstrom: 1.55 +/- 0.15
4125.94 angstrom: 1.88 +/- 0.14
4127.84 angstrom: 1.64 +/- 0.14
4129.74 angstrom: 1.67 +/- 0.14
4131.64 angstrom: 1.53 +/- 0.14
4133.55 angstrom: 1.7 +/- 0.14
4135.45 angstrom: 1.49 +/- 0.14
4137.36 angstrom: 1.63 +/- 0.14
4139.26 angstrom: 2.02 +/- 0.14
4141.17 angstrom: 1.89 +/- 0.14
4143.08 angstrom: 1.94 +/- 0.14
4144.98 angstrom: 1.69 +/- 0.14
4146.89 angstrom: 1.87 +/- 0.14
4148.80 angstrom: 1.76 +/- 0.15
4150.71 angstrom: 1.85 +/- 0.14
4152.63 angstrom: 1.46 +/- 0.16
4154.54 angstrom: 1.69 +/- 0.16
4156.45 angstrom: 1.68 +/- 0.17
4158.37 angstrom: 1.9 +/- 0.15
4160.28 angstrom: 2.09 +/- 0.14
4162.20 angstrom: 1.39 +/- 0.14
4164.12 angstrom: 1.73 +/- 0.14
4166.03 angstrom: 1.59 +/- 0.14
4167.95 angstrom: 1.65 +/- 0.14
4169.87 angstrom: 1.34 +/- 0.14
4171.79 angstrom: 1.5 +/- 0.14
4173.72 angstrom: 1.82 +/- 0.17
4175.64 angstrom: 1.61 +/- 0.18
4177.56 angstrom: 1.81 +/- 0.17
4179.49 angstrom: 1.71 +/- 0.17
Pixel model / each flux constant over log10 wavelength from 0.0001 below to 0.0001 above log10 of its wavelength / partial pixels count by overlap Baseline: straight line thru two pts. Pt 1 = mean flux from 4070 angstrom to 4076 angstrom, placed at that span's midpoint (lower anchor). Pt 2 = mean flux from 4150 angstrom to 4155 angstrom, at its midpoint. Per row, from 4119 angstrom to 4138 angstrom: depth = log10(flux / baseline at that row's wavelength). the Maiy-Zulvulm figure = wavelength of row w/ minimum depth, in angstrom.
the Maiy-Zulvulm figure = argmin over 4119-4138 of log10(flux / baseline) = 4135.45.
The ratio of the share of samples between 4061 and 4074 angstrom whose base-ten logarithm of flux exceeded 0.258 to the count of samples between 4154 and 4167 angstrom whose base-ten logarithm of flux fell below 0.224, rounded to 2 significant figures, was 0.36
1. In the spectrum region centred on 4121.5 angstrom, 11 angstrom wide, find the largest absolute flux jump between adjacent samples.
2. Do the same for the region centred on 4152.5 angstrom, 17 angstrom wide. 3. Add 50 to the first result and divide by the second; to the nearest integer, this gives 129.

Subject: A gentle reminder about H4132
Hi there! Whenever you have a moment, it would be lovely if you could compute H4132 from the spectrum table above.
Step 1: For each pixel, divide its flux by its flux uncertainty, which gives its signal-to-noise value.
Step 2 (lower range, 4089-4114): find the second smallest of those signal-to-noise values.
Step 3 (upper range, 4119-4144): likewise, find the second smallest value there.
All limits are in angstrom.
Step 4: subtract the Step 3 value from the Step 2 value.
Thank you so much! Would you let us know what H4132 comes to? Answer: -3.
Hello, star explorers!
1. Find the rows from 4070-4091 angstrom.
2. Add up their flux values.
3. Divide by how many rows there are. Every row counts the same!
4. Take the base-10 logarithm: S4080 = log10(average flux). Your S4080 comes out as 0.247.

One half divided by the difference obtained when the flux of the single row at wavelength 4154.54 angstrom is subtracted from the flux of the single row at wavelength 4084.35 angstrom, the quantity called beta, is -10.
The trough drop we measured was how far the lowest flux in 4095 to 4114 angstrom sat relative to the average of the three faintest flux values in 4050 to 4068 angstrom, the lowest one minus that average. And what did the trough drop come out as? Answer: -0.65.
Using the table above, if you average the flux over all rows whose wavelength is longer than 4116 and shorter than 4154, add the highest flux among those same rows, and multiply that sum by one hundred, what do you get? 372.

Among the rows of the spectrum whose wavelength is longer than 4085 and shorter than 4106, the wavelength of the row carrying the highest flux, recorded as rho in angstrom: 4088.11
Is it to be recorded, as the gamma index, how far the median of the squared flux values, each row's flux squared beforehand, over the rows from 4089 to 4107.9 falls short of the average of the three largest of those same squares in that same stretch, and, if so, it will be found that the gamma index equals 0.85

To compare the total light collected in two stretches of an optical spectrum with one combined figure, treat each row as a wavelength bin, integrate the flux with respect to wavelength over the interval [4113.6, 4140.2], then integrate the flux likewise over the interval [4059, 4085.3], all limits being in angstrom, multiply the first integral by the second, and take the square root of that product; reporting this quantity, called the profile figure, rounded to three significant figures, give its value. 45.9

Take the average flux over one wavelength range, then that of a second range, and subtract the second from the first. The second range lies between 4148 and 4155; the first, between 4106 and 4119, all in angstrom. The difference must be -0.19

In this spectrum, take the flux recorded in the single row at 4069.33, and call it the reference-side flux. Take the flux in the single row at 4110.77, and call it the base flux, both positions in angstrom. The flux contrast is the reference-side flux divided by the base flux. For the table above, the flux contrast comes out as 1.15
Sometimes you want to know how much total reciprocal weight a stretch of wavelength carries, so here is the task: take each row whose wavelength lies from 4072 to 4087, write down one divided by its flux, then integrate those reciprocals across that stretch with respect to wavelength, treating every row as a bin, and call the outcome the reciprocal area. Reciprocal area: 8.6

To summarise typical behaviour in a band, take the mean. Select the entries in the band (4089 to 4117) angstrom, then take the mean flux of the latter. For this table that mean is 1.44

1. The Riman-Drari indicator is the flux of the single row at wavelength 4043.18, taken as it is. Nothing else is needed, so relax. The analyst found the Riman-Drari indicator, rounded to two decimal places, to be 1.77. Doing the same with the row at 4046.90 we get 1.36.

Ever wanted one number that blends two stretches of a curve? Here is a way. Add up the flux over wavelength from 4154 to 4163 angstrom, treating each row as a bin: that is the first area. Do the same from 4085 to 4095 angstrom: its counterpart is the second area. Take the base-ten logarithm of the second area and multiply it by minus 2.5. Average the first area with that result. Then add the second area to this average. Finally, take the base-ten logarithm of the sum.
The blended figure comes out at 1.37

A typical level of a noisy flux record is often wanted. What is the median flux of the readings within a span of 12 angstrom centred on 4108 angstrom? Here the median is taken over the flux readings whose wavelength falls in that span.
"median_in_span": 1.23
